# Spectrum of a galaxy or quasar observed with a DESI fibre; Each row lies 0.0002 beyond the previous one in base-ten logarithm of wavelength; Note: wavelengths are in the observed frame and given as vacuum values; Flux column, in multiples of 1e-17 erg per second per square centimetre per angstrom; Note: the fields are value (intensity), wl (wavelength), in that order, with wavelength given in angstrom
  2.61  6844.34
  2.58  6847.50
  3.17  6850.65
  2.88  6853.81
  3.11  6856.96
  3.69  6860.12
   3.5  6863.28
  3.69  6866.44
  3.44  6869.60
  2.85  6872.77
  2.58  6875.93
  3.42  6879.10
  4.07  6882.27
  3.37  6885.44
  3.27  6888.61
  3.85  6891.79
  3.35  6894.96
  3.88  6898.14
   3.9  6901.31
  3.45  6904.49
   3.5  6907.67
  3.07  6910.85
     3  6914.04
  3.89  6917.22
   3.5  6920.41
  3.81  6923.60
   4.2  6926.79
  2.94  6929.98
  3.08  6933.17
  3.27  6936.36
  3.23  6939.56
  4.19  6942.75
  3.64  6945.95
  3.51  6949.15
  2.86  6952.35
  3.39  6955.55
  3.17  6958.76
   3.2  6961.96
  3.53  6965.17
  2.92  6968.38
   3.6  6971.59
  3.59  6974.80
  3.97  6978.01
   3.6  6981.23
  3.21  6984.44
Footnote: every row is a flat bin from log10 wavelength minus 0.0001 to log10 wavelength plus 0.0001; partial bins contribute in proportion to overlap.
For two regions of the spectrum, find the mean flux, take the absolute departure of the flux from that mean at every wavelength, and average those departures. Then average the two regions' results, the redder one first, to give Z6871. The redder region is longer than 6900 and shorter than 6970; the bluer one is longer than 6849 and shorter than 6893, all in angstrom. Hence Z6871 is 0.32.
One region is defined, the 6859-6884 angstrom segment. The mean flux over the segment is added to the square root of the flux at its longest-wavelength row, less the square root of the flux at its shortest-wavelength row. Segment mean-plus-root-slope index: 3.50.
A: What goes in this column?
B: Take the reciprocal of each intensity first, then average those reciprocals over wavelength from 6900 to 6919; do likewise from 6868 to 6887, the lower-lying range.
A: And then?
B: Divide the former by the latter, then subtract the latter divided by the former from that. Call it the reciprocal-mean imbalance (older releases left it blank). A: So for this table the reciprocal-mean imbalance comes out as -0.13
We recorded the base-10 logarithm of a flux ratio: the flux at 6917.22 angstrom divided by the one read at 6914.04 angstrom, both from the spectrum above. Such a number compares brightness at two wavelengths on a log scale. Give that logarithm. 0.11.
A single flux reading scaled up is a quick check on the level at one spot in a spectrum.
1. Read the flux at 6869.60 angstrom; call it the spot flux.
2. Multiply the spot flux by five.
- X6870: 17.2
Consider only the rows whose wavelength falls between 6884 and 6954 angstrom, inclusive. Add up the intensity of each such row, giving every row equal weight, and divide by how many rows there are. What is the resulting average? 3.49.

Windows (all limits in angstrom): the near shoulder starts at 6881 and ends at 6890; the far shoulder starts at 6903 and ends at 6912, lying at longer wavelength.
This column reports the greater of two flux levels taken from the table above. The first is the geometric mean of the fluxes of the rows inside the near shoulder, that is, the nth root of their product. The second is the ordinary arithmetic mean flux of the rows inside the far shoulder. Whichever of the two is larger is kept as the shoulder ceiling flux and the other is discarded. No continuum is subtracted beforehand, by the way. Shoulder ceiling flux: 3.55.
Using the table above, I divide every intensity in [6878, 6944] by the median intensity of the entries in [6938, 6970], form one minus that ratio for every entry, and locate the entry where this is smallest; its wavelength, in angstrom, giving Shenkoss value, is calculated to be 6926.79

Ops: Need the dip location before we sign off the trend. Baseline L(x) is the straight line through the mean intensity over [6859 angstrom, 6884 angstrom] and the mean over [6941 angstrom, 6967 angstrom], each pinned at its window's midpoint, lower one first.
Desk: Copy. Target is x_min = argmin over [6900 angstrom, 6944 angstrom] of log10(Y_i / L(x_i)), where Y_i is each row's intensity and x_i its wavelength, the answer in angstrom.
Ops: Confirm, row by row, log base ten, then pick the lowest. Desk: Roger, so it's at 6929.98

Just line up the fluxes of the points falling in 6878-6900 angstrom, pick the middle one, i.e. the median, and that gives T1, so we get 3.42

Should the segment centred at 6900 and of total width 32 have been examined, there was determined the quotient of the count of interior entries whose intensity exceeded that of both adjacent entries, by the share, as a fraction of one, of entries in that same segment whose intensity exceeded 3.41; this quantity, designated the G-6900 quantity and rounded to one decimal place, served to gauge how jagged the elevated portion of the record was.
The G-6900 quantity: 6.0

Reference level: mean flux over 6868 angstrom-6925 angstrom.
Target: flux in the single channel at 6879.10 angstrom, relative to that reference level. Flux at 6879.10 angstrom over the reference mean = 0.99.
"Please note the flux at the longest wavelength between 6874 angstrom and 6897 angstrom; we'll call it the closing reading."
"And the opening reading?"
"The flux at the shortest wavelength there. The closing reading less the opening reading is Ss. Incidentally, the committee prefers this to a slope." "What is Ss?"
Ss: 0.8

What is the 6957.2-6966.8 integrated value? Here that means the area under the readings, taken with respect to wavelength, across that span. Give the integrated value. 31.7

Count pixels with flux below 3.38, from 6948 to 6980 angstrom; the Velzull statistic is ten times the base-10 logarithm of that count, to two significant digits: 6.0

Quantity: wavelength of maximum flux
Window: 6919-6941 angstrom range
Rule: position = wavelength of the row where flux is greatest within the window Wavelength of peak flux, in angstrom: 6926.79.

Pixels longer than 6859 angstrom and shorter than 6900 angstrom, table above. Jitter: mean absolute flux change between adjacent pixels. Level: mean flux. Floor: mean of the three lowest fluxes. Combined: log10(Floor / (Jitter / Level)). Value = 1.35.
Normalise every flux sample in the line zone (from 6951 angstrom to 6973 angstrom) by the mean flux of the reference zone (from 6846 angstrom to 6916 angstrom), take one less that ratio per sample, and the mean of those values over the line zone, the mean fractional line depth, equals 0.03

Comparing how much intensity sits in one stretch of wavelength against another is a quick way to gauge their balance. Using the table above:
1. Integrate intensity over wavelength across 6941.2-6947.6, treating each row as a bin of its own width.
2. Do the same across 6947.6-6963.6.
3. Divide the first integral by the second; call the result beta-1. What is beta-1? 0.48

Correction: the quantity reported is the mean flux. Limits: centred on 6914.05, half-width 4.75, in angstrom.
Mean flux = 3.32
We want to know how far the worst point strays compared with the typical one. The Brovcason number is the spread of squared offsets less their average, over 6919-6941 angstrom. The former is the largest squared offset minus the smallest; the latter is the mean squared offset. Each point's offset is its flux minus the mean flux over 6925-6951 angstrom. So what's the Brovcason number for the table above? 0.31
